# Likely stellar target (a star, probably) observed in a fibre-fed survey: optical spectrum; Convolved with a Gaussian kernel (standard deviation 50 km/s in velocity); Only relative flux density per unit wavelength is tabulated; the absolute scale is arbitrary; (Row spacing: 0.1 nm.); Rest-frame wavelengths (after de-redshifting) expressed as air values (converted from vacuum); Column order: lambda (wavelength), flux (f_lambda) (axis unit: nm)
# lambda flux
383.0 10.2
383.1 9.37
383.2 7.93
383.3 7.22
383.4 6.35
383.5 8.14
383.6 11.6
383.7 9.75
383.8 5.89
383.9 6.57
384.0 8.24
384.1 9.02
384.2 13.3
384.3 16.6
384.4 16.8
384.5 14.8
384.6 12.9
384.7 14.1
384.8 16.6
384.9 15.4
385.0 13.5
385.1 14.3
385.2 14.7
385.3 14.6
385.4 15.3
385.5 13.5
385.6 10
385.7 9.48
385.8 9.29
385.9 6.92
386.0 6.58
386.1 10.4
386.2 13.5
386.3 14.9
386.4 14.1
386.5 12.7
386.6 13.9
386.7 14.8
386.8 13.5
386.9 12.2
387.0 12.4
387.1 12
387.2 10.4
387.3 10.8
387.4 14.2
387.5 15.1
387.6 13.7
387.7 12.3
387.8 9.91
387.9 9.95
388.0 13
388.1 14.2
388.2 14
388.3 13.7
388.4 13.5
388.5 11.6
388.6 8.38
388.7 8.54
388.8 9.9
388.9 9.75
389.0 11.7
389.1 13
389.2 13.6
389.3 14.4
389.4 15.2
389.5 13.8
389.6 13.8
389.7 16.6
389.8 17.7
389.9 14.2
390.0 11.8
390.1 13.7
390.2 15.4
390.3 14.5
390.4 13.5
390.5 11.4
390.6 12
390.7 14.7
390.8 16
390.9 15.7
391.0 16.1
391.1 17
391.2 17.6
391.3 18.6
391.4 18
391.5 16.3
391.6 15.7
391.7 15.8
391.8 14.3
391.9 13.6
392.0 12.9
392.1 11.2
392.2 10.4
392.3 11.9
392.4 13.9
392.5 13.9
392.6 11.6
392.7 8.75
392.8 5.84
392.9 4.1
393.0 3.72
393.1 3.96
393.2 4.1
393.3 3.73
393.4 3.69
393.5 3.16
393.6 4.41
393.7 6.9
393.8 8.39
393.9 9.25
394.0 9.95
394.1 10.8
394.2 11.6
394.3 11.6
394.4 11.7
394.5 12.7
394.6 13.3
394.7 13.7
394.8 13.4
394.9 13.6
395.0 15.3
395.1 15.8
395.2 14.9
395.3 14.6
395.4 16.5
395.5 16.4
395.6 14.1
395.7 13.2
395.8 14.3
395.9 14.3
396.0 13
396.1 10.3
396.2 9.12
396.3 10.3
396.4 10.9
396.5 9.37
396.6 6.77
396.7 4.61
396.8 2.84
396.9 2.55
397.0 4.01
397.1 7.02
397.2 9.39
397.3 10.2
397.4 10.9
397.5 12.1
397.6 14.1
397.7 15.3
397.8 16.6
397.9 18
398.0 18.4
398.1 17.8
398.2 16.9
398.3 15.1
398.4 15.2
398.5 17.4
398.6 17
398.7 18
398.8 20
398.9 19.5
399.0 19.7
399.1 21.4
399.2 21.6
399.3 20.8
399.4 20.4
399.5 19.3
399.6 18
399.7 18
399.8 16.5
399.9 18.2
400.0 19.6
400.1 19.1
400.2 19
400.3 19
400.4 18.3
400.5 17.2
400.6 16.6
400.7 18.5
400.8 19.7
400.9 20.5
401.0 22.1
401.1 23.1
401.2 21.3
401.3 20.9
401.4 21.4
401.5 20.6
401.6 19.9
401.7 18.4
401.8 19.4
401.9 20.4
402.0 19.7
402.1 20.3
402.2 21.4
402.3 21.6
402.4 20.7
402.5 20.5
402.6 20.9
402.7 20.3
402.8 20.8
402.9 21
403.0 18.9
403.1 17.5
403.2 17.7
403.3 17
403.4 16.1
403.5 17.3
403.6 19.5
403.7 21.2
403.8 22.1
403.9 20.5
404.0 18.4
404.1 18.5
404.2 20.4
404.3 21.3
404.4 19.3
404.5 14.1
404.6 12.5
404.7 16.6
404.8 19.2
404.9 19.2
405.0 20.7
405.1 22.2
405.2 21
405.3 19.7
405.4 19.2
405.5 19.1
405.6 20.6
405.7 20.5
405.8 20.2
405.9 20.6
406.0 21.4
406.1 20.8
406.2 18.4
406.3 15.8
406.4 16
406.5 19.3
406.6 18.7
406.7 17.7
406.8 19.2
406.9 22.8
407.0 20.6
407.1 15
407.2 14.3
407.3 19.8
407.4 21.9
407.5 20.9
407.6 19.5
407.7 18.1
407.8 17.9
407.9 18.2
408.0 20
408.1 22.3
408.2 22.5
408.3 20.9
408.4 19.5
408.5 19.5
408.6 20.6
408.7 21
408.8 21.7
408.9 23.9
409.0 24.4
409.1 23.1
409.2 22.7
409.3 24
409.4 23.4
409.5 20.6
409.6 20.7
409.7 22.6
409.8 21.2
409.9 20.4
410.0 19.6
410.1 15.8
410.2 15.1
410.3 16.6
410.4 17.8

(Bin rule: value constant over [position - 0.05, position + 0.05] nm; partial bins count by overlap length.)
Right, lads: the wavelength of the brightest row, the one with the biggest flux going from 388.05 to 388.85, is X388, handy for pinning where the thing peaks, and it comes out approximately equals 388.1 nm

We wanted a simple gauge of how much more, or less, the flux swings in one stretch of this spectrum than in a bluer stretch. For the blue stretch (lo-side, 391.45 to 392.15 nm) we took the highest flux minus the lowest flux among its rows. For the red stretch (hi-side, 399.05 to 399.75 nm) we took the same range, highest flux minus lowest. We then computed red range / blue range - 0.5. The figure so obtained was 0.21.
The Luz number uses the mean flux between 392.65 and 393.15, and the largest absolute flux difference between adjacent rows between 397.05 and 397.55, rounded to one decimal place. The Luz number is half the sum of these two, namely 3.8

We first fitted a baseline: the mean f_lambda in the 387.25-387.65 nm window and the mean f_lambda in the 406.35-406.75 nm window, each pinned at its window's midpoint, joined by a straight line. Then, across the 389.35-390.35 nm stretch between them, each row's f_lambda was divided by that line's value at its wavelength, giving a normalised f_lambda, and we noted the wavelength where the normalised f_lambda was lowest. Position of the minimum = 390.0 nm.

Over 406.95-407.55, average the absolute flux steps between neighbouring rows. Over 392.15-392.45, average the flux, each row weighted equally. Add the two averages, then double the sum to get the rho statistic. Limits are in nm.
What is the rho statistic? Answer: 30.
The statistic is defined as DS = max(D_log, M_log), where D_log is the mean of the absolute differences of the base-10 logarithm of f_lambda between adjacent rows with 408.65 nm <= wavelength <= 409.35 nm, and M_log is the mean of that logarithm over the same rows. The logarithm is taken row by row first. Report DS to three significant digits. 1.36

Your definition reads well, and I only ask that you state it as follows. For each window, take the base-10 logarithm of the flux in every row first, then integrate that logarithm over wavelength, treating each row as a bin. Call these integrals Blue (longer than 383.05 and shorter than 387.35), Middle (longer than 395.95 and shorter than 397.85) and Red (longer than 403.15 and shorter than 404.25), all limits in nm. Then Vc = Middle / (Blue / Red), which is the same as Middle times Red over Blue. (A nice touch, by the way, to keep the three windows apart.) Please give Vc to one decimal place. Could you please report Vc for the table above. 0.5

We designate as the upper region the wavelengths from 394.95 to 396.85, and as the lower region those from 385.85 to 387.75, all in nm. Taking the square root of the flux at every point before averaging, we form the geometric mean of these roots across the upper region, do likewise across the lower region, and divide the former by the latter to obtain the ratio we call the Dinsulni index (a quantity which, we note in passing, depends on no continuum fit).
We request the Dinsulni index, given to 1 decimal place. 1.0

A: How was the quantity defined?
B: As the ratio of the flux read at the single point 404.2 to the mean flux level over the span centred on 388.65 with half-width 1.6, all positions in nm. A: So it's 1.59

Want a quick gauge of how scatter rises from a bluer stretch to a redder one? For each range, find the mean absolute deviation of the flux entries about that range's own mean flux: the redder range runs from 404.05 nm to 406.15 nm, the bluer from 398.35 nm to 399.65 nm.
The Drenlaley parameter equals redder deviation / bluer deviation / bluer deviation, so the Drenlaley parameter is 0.69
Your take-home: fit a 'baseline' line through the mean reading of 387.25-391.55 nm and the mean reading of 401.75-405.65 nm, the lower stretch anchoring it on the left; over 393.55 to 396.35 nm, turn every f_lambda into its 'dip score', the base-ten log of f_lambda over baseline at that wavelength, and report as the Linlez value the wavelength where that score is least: 393.6 nm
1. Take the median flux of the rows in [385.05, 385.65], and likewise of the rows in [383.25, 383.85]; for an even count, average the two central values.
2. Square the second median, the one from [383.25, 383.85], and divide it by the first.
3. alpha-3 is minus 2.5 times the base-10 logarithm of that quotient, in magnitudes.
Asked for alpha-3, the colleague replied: -1.5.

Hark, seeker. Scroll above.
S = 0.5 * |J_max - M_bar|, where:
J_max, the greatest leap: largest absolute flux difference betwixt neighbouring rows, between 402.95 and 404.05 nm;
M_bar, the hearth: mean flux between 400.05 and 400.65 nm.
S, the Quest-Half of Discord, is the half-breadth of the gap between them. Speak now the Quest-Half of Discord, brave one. 8.0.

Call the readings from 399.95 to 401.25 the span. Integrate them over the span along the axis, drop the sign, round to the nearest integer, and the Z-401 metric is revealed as 25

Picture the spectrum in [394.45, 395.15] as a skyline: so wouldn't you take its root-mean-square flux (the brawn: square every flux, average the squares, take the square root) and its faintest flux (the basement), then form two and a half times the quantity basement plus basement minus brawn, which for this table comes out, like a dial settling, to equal 28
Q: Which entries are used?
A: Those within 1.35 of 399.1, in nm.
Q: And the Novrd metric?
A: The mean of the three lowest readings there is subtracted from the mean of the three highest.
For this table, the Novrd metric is 5.7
